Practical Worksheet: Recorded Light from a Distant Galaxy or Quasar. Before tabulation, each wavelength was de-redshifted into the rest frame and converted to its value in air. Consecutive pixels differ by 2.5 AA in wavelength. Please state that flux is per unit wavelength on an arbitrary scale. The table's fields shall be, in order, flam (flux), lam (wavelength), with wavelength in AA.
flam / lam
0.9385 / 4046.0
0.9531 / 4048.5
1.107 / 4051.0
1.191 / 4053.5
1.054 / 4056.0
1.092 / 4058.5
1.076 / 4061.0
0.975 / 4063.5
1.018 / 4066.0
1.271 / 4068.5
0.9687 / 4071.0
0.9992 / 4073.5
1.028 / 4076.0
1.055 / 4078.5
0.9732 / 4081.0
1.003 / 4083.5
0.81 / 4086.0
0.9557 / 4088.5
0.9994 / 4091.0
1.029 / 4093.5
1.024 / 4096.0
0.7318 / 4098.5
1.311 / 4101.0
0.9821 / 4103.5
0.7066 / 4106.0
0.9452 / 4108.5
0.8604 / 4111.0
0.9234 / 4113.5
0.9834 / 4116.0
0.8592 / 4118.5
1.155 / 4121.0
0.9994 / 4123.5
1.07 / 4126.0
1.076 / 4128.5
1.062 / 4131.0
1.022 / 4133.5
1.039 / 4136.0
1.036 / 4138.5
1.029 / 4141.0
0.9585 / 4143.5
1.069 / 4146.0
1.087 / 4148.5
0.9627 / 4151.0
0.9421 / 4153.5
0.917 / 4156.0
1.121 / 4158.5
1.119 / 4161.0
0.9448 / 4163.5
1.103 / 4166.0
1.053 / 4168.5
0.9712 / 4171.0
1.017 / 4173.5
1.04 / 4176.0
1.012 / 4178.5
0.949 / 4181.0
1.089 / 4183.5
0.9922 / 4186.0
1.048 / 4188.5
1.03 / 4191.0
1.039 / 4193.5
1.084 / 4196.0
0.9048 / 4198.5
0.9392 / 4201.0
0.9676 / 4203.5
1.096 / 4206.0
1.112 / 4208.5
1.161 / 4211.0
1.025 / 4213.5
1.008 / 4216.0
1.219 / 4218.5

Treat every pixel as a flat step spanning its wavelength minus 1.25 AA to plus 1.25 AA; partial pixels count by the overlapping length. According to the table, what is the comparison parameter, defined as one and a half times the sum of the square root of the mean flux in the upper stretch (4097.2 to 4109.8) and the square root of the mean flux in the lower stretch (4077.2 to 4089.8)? 2.92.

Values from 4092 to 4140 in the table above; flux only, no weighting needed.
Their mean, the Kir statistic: 0.99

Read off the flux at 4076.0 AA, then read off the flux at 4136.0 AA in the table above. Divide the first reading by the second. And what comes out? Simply 0.99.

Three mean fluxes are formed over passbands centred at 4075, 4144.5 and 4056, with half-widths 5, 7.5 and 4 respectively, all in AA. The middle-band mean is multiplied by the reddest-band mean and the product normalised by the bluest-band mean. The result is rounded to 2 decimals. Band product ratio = 0.93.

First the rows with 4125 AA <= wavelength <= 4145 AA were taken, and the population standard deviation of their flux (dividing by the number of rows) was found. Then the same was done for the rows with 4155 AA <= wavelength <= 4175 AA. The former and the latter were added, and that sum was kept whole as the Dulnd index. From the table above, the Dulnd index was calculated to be 0.110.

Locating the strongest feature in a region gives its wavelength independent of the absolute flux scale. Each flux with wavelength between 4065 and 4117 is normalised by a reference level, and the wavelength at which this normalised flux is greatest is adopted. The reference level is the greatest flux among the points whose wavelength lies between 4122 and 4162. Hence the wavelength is 4101.0 AA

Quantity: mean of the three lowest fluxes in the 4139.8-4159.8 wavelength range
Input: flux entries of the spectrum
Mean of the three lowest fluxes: 0.94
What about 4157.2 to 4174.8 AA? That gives 0.98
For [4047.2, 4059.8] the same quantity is 1.03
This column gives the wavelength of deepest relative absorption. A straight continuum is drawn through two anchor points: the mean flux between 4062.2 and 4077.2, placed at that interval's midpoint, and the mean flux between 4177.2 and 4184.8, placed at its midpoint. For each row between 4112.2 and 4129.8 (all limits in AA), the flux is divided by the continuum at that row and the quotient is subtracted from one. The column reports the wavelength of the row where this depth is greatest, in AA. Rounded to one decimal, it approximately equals 4118.5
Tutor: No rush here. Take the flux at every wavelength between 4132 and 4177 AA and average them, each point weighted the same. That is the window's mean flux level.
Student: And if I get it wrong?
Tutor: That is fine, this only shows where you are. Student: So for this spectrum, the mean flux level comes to 1.024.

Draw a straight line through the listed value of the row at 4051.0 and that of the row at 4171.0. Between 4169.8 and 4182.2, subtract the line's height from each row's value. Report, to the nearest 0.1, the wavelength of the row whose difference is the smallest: 4181.0 AA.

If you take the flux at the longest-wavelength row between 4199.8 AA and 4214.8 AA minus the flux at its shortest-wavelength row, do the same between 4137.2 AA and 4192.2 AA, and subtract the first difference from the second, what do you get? -0.09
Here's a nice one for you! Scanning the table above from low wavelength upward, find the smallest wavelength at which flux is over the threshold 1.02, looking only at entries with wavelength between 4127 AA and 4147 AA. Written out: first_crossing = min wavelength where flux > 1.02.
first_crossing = 4128.5 AA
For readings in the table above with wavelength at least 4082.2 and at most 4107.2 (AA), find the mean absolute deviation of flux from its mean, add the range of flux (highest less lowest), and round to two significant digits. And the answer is 0.73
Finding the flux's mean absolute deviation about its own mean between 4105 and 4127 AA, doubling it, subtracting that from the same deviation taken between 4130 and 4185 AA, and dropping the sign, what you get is 0.14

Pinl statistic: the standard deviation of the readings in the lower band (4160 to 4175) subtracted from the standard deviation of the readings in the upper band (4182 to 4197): -0.03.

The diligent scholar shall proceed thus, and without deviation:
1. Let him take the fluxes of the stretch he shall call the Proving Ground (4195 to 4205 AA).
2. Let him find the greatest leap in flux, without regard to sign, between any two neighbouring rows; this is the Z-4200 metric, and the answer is 0.18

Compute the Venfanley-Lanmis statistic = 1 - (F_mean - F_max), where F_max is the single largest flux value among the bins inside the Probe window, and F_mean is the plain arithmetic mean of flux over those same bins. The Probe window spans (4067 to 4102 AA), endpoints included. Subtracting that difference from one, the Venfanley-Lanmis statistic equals 1.30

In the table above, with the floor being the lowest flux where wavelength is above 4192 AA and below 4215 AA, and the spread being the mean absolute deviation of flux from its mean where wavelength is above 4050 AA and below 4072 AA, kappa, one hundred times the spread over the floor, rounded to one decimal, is 8.0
